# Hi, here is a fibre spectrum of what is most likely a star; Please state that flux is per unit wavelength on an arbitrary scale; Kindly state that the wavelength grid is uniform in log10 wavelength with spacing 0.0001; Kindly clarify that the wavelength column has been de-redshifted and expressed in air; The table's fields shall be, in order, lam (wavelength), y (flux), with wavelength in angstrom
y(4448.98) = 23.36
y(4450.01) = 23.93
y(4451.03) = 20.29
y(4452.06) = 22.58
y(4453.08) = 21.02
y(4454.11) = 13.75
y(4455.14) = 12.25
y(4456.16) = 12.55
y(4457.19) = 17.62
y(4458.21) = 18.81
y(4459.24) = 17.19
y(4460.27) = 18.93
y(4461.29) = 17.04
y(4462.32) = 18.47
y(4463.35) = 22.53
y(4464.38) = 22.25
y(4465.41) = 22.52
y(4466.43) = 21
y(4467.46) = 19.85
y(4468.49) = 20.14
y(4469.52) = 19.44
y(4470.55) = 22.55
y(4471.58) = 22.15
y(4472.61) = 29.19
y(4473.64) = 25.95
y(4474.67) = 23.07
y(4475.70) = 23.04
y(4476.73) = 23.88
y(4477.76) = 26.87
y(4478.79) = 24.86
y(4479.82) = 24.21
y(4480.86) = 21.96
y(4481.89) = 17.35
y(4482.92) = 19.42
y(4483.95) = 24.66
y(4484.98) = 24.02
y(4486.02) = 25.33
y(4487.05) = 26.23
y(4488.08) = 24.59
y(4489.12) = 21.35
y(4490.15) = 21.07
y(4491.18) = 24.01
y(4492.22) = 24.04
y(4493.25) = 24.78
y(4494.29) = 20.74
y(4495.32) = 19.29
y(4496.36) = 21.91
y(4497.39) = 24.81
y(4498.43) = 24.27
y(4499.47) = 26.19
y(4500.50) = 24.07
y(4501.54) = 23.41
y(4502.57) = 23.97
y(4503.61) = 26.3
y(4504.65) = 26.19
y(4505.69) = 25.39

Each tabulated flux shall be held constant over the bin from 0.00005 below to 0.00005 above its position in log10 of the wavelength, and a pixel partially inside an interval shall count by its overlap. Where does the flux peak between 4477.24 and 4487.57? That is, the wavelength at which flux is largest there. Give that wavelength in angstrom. 4477.76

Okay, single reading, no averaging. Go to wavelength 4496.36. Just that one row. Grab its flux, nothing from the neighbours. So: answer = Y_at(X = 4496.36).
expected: 21.91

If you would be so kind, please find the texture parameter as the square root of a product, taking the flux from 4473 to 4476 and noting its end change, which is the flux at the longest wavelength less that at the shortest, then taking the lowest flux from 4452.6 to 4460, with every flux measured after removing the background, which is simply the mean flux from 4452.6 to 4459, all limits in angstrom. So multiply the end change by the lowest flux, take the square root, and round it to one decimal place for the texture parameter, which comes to 3.3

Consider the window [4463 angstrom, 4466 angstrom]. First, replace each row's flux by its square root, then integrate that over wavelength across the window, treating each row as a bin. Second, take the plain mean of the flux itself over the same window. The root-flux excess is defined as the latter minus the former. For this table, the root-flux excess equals 8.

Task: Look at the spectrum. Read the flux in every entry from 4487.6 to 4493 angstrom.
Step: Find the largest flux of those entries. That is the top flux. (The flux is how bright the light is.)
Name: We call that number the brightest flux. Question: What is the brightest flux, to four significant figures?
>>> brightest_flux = 24.59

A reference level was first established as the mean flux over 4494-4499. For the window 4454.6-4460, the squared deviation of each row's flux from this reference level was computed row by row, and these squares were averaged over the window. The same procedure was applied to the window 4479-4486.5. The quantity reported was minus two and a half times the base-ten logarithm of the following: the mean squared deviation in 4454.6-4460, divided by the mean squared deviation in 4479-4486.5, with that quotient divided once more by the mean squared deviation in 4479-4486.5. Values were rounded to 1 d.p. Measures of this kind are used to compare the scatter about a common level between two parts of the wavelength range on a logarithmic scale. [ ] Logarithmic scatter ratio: 0.2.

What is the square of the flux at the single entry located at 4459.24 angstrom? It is 295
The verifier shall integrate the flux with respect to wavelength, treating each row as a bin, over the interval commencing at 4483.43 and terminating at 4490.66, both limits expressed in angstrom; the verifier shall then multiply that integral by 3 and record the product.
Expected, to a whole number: 518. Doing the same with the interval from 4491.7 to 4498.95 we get 496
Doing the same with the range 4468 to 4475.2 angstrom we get 502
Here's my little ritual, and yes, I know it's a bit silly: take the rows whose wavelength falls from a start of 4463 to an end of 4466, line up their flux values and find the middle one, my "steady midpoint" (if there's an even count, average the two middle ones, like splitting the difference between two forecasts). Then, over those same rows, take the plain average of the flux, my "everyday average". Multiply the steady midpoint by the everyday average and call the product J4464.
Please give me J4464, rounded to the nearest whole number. 505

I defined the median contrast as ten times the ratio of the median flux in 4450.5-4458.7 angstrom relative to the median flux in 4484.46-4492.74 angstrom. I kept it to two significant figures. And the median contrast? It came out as 7.6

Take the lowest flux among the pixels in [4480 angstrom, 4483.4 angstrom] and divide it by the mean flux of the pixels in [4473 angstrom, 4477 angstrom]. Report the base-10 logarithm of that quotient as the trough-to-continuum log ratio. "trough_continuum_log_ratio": -0.14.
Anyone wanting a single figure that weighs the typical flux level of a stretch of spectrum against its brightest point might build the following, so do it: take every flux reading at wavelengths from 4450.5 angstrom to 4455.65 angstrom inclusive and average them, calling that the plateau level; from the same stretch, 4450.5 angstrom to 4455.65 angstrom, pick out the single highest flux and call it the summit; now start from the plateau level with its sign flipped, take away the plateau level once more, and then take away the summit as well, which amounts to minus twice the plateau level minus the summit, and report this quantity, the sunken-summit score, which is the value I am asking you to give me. -59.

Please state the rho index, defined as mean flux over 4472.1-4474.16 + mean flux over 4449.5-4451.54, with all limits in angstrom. 50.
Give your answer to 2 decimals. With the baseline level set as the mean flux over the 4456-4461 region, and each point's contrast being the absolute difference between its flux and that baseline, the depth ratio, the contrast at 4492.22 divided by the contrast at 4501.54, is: 1.10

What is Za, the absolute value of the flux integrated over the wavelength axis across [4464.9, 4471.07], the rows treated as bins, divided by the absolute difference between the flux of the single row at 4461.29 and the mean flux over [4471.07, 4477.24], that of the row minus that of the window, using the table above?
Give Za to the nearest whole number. 17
